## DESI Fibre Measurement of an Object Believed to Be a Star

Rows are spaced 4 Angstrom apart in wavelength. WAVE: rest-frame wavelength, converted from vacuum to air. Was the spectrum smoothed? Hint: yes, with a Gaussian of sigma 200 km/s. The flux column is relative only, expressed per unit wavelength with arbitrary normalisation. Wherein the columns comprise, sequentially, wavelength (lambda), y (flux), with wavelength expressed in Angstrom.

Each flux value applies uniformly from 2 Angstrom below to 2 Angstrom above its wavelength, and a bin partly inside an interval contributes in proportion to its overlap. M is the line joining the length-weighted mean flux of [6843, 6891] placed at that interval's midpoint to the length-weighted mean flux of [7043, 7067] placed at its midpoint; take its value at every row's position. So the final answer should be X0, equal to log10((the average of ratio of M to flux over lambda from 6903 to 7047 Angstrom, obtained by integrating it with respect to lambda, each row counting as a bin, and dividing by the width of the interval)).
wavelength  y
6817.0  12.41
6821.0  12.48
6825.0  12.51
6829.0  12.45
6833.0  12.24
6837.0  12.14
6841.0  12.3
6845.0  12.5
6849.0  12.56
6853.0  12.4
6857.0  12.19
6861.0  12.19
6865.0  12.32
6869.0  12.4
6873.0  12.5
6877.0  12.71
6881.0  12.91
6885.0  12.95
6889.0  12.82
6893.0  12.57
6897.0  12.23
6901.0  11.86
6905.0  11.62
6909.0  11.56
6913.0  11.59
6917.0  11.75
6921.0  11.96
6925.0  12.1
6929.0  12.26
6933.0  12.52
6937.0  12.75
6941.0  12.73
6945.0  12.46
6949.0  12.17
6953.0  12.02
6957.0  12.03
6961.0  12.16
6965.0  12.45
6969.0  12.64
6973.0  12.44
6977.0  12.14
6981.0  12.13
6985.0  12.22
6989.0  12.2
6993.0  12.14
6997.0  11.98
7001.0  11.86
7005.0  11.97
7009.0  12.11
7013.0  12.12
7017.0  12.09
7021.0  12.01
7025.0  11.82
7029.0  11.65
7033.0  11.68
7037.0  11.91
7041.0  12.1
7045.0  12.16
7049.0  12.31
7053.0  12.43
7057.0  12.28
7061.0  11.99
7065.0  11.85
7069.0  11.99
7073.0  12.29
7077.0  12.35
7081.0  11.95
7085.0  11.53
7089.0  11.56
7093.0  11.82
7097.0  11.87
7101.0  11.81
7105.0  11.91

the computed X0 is 0.008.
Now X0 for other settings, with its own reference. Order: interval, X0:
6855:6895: -0.001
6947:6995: 0.004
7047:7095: 0.004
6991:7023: 0.008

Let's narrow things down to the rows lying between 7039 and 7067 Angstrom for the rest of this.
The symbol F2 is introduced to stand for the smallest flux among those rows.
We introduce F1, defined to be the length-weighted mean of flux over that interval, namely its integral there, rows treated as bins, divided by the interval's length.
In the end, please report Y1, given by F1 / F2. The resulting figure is 1.03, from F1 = 12.16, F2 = 11.85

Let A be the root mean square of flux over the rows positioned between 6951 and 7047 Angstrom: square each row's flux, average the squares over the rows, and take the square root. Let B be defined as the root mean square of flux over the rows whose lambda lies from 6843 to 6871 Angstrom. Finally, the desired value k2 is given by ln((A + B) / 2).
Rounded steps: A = 12.1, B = 12.4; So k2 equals 2.504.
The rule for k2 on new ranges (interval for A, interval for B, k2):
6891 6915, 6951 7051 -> 2.485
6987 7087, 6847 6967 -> 2.499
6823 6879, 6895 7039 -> 2.505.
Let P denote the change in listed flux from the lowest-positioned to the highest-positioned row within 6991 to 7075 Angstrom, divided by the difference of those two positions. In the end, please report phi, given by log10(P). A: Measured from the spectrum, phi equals -2.7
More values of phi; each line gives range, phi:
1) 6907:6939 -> -1.4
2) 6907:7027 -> -2.6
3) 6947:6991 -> -3.1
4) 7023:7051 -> -1.7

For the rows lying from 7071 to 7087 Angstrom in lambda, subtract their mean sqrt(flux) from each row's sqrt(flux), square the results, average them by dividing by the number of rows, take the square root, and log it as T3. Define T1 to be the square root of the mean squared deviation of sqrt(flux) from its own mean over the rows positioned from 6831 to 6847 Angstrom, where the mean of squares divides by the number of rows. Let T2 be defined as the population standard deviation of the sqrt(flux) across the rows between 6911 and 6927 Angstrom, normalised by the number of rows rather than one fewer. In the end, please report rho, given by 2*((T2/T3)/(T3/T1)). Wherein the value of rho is 0.5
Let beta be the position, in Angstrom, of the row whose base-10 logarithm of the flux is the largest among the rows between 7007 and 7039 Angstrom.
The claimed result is 7013.0 Angstrom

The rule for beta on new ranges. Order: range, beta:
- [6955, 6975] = 6969.0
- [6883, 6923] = 6885.0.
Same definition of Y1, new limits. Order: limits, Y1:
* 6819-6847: 1.02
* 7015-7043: 1.02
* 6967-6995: 1.01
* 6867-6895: 1.02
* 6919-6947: 1.04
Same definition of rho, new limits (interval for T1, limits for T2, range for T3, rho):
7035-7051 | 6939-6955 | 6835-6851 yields 2.9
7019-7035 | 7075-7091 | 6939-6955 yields 1.3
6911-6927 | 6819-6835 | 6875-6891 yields 5.1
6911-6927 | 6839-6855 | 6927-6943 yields 1.0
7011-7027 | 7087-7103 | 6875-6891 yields 3.6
